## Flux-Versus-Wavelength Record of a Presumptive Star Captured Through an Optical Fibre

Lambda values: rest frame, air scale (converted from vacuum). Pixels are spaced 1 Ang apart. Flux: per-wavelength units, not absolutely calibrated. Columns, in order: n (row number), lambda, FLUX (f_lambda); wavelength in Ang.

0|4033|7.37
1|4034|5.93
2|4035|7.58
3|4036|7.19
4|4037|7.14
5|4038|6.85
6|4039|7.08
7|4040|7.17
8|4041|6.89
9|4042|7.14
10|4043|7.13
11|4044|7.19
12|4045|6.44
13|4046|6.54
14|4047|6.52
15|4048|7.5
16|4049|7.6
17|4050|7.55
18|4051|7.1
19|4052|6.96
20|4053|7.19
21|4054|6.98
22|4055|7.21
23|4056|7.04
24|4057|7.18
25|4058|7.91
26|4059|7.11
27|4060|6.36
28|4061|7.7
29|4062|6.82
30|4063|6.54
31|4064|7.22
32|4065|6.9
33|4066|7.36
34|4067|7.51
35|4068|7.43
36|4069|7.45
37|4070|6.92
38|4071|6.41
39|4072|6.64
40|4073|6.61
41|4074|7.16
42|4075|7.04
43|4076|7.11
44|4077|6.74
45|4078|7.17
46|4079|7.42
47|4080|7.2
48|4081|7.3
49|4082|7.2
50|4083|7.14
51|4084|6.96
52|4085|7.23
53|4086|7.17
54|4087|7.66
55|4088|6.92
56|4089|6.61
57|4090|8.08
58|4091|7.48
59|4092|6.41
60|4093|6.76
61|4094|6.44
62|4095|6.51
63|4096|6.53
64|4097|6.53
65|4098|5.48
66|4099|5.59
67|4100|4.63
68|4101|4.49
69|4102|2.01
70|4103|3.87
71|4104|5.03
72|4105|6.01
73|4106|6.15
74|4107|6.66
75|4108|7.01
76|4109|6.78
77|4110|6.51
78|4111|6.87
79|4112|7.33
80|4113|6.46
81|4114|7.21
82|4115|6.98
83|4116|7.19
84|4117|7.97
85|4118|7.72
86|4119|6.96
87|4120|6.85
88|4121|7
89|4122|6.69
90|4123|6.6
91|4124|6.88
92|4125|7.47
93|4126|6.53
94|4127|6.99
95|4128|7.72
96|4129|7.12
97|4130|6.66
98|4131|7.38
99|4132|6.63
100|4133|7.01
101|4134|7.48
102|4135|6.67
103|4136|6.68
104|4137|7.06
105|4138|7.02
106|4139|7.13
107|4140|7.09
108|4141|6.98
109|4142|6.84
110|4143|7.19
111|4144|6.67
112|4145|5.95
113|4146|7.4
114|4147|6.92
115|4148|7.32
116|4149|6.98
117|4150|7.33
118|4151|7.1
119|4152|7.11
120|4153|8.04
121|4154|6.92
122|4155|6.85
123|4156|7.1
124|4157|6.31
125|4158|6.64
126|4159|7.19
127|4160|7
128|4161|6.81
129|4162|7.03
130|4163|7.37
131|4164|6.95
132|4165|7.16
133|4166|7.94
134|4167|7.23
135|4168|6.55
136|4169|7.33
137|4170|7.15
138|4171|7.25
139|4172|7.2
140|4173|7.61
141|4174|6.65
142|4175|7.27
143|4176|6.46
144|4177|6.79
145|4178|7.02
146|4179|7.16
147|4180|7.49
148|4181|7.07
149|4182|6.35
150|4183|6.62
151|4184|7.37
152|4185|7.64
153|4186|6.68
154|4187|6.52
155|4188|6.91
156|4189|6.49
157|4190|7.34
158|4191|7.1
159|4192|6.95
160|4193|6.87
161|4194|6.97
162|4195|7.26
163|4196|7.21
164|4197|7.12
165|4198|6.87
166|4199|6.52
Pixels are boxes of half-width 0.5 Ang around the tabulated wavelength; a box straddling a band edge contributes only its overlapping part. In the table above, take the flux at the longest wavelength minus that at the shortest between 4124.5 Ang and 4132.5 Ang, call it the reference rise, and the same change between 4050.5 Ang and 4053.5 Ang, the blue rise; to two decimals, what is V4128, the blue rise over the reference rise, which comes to -0.11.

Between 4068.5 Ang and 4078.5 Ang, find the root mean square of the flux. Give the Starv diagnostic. 6.93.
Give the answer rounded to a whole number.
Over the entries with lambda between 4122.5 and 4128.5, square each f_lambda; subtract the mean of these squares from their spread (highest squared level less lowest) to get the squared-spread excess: -33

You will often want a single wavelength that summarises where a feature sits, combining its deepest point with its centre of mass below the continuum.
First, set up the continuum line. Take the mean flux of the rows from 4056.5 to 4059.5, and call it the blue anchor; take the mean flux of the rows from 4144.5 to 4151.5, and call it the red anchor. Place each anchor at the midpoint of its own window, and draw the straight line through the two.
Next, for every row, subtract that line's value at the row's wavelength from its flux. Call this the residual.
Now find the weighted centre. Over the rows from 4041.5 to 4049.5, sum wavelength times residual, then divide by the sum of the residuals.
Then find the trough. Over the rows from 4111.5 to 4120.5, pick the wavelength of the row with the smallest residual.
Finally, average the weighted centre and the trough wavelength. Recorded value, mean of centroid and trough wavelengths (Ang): 4079.0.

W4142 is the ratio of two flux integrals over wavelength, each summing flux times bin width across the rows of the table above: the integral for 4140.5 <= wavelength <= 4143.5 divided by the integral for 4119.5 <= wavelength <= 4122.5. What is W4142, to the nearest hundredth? 1.02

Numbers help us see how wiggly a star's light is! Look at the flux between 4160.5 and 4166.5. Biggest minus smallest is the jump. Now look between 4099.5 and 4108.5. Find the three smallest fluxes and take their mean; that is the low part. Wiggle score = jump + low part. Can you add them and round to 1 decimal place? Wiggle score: 4.6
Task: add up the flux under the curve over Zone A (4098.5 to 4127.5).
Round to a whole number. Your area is 184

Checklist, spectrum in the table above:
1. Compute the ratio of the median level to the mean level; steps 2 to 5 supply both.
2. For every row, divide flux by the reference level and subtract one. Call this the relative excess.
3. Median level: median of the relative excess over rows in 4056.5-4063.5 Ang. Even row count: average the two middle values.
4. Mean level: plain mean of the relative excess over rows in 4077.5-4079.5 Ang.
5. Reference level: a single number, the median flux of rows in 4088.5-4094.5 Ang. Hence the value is 0.70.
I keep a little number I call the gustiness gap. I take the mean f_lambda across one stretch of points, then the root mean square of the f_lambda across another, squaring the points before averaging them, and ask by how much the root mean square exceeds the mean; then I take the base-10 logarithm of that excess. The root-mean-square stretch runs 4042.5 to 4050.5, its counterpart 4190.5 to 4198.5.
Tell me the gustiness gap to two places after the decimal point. -1.52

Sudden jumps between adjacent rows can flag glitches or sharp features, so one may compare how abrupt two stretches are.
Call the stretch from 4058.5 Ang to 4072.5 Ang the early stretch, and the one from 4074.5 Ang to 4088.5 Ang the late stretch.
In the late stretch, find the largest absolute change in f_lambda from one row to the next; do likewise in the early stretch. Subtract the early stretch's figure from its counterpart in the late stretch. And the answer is -0.60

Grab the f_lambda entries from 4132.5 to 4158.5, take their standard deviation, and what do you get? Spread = 0.39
